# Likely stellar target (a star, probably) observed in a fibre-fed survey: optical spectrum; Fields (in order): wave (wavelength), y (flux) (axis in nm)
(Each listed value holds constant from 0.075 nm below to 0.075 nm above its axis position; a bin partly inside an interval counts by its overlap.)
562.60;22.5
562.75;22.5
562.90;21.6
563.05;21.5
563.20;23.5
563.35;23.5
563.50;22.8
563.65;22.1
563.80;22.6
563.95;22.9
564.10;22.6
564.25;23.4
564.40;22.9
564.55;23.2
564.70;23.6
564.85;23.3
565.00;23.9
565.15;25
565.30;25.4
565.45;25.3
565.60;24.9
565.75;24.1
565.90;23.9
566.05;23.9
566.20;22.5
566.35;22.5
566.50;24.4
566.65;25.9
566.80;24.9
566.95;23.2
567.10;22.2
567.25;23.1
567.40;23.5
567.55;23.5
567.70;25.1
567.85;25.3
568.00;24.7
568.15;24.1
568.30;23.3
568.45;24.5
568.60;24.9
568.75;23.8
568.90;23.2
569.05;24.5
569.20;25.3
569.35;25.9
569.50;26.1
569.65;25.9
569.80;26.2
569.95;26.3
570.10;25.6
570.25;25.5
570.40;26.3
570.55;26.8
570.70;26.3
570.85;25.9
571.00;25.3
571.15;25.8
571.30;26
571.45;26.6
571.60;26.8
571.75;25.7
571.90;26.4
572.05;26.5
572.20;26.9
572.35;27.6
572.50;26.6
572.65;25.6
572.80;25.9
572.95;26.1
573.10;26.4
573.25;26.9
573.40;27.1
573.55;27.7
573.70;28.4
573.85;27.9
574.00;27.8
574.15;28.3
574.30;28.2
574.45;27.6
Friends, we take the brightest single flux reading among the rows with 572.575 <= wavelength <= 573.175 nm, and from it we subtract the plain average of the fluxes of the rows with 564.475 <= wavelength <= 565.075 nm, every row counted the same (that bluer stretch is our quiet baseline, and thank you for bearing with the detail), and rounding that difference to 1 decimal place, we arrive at 2.9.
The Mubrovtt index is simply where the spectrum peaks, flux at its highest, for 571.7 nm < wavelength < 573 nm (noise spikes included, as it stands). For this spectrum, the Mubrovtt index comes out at 572.35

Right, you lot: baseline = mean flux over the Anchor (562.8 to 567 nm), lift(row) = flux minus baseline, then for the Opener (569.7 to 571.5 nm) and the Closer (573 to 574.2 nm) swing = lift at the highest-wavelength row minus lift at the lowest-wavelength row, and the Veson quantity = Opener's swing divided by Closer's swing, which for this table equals 0.2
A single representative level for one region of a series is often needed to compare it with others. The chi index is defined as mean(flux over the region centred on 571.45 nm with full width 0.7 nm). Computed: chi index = 26.2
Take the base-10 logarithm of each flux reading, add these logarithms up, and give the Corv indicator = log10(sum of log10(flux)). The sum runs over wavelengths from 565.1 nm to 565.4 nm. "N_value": 0.45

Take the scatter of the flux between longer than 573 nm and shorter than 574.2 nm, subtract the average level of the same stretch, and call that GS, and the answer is -26.9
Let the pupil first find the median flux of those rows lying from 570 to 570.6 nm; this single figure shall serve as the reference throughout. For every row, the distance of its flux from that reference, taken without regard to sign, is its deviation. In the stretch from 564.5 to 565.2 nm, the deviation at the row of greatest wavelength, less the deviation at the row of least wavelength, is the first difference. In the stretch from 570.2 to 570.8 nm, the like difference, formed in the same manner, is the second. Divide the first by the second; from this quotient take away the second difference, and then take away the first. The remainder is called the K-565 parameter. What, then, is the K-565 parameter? 20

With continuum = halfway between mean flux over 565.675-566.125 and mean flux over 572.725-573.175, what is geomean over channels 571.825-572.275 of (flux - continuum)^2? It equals 2.4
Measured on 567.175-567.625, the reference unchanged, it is 2.8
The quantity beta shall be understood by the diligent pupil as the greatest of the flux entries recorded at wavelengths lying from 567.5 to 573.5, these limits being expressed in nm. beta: 27.6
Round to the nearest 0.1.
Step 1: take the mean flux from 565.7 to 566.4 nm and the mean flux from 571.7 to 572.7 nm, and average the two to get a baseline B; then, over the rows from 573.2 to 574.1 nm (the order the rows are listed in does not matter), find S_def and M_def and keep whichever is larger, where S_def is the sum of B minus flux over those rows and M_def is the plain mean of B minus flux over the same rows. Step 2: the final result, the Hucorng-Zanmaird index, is -2.7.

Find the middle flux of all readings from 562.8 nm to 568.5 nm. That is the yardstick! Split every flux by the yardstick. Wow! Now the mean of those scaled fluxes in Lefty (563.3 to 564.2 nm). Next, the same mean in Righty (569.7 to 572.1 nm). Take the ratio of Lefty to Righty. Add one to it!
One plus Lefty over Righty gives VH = 1.87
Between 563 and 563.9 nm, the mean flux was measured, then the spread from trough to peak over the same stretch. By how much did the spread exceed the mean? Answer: -20.7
